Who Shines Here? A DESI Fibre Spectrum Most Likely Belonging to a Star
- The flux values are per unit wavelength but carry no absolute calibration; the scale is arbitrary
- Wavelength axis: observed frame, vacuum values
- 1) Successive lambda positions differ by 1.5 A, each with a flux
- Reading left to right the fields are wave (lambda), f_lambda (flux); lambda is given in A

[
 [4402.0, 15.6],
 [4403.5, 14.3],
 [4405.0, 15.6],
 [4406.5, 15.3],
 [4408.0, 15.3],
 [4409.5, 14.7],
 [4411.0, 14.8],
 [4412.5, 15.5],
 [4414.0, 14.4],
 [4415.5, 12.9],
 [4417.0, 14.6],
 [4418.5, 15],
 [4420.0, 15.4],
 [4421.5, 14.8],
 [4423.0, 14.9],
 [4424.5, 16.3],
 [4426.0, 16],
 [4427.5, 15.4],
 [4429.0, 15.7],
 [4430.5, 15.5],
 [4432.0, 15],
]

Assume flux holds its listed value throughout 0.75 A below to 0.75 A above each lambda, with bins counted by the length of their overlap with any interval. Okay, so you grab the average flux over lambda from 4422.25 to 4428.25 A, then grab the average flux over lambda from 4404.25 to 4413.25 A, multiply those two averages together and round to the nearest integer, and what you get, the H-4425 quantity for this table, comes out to 238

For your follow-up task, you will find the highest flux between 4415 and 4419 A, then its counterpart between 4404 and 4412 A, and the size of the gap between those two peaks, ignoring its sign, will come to 0.6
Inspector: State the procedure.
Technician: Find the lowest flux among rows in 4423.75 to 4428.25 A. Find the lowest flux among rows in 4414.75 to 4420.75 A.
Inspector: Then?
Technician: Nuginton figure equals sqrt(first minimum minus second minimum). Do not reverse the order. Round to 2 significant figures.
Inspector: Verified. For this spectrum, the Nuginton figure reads 1.6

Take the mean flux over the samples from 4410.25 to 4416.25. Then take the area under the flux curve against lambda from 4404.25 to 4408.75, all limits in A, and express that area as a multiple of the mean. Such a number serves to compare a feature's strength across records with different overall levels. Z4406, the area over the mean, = 4.8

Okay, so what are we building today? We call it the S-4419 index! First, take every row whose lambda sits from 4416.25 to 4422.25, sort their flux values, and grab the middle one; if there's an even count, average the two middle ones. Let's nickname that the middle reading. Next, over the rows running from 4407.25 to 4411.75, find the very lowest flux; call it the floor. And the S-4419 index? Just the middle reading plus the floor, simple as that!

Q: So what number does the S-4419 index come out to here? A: 29.6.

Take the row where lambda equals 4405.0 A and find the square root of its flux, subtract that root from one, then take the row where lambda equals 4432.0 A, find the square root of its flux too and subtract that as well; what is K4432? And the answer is -6.82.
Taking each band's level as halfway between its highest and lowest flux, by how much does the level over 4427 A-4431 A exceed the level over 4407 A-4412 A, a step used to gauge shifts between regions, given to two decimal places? 0.55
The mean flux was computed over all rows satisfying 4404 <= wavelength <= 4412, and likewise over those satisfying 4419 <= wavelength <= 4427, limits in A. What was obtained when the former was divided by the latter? 0.98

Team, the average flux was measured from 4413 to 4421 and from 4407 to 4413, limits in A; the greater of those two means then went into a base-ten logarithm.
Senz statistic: 1.178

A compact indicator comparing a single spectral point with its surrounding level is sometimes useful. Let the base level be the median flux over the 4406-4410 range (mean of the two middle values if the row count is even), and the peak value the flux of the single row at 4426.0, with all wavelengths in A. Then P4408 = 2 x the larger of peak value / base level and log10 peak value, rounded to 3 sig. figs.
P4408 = 2.41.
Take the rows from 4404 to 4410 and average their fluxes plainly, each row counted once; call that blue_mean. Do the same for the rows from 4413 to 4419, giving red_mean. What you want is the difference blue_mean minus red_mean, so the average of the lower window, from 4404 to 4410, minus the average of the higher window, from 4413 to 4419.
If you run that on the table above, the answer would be 1.0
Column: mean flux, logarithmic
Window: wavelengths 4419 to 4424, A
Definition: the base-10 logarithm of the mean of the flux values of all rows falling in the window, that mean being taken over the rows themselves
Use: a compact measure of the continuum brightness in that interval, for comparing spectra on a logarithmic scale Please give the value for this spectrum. 1.18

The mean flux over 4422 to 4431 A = 15.6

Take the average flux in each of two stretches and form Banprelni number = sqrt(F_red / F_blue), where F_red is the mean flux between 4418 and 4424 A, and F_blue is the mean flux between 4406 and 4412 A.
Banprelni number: 1.00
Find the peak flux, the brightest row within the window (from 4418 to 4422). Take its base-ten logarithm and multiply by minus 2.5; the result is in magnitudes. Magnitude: -2.97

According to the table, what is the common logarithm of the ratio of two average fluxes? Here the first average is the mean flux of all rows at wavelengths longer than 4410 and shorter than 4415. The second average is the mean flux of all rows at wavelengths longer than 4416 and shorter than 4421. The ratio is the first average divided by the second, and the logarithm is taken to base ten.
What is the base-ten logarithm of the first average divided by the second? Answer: 0.00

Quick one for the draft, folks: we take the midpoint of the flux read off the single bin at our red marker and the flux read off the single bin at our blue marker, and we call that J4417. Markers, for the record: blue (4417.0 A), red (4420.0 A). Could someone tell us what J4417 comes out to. 15.0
